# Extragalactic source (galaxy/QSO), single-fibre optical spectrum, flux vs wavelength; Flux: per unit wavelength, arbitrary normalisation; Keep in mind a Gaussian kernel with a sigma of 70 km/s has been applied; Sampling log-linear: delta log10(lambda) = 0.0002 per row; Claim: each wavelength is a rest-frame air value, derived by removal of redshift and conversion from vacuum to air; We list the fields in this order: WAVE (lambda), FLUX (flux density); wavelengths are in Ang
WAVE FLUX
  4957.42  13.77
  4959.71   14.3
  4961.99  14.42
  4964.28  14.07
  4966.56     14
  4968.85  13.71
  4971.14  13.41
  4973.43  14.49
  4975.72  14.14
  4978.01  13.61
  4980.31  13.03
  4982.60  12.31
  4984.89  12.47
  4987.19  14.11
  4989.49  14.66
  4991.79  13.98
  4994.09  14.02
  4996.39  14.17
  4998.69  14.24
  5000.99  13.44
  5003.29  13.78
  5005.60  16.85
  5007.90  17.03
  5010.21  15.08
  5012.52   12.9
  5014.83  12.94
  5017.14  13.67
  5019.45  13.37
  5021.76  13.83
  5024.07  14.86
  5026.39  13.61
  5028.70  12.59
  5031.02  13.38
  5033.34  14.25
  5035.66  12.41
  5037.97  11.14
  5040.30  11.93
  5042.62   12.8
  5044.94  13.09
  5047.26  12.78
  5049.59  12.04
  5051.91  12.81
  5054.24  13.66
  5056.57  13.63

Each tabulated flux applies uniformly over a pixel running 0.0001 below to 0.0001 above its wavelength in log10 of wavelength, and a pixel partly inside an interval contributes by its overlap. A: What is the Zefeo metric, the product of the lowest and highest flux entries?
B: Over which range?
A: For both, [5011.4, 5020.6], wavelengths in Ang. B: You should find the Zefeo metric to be 176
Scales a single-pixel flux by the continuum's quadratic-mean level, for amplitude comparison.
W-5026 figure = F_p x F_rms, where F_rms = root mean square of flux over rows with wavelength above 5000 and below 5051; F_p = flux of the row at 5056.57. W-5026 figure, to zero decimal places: 185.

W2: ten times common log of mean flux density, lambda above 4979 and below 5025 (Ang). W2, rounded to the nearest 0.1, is 11.5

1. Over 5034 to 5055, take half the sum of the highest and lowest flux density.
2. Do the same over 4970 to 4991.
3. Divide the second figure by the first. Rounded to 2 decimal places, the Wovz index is 1.09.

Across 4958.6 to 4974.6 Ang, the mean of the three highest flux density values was 14.4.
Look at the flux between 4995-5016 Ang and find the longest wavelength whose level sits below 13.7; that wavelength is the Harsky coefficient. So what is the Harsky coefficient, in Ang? 5014.83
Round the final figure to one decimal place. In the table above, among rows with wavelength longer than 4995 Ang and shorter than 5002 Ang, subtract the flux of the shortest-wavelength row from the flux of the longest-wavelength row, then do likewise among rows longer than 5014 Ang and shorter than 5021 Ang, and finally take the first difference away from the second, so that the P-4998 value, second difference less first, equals 1.2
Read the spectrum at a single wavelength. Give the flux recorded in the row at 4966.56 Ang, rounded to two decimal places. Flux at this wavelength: 14.00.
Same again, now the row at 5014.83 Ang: 12.94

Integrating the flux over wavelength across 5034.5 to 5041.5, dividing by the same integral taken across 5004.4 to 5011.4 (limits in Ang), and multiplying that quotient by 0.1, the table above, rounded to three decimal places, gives 0.073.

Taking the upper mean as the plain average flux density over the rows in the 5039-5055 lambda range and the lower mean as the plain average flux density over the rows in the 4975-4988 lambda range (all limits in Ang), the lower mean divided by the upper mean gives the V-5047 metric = 1.04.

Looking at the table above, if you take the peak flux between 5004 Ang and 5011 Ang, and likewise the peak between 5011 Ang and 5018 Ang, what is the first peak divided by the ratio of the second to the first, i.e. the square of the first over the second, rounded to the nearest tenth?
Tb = 21.2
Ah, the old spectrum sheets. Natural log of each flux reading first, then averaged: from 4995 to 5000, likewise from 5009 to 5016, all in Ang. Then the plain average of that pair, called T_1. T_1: 2.63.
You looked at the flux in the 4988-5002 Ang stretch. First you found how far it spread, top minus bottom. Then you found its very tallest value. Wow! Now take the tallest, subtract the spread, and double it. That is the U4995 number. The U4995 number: 26.9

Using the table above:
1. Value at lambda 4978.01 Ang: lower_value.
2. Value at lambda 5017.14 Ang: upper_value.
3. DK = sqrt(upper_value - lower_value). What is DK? 0.24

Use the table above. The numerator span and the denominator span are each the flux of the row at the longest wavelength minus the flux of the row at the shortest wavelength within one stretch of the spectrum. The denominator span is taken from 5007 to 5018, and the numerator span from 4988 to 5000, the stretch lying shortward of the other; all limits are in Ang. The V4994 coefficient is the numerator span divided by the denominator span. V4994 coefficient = 0.1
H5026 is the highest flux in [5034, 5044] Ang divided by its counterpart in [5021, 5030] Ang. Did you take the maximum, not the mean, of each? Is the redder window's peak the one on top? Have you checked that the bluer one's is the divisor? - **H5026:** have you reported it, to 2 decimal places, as 0.86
